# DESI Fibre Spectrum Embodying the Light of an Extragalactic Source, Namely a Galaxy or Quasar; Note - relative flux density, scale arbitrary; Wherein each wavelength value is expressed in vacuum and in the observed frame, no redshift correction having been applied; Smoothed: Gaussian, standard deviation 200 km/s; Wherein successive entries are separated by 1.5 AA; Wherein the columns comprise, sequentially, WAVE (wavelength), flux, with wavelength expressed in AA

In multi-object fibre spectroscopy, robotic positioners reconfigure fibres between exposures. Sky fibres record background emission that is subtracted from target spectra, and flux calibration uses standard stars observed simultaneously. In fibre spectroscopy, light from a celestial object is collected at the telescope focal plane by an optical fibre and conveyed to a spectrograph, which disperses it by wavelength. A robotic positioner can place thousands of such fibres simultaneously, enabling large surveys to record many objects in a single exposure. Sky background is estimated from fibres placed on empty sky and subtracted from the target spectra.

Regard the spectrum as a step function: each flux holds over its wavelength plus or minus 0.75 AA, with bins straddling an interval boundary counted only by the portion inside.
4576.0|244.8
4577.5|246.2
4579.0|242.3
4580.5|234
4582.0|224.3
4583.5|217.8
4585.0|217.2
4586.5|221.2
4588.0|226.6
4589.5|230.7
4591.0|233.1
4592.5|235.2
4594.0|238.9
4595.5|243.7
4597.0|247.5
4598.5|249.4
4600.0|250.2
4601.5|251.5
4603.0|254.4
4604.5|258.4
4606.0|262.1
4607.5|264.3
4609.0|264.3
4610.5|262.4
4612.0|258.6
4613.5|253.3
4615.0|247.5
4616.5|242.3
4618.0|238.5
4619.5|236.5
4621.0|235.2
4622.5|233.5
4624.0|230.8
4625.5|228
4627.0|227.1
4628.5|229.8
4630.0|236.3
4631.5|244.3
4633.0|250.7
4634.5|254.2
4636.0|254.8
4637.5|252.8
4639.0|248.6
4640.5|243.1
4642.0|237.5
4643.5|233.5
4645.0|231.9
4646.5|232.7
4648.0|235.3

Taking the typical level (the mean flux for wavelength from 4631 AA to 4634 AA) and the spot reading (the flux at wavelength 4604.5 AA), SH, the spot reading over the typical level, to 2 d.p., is 1.04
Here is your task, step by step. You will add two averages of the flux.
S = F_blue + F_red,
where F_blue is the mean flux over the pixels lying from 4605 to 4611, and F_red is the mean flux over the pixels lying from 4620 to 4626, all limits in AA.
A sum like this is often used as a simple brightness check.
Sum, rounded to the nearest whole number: 495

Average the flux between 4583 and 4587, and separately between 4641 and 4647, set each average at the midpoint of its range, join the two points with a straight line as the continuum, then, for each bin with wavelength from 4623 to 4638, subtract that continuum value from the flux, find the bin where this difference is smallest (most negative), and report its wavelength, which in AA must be 4627.0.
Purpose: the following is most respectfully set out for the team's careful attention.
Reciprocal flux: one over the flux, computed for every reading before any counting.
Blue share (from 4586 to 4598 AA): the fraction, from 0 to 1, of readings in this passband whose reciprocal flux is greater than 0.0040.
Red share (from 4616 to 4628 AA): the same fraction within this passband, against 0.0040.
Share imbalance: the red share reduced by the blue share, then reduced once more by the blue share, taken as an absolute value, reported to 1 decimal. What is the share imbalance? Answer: 1.0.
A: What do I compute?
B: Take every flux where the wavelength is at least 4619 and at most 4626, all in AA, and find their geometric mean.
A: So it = 233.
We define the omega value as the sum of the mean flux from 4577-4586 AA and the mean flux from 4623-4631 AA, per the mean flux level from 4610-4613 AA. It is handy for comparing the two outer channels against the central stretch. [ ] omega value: 1.77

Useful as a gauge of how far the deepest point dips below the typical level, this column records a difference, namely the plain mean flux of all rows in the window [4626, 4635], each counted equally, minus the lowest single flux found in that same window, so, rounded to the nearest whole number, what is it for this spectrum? 13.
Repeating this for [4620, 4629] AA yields 4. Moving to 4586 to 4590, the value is 5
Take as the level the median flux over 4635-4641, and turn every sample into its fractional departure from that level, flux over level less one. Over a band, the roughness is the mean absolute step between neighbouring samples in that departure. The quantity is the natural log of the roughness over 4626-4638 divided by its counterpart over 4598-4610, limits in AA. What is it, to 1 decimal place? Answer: 0.7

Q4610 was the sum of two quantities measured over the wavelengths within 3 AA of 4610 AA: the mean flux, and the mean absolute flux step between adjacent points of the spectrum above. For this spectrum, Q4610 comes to 264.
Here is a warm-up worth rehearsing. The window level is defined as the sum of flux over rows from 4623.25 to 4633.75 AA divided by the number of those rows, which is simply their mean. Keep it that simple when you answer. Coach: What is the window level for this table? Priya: 235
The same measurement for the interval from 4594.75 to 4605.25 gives 251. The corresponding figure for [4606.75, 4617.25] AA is 256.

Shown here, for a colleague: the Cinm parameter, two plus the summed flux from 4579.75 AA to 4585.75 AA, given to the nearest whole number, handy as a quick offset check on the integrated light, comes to 895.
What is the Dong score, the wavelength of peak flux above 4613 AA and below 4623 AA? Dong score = 4613.5 AA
